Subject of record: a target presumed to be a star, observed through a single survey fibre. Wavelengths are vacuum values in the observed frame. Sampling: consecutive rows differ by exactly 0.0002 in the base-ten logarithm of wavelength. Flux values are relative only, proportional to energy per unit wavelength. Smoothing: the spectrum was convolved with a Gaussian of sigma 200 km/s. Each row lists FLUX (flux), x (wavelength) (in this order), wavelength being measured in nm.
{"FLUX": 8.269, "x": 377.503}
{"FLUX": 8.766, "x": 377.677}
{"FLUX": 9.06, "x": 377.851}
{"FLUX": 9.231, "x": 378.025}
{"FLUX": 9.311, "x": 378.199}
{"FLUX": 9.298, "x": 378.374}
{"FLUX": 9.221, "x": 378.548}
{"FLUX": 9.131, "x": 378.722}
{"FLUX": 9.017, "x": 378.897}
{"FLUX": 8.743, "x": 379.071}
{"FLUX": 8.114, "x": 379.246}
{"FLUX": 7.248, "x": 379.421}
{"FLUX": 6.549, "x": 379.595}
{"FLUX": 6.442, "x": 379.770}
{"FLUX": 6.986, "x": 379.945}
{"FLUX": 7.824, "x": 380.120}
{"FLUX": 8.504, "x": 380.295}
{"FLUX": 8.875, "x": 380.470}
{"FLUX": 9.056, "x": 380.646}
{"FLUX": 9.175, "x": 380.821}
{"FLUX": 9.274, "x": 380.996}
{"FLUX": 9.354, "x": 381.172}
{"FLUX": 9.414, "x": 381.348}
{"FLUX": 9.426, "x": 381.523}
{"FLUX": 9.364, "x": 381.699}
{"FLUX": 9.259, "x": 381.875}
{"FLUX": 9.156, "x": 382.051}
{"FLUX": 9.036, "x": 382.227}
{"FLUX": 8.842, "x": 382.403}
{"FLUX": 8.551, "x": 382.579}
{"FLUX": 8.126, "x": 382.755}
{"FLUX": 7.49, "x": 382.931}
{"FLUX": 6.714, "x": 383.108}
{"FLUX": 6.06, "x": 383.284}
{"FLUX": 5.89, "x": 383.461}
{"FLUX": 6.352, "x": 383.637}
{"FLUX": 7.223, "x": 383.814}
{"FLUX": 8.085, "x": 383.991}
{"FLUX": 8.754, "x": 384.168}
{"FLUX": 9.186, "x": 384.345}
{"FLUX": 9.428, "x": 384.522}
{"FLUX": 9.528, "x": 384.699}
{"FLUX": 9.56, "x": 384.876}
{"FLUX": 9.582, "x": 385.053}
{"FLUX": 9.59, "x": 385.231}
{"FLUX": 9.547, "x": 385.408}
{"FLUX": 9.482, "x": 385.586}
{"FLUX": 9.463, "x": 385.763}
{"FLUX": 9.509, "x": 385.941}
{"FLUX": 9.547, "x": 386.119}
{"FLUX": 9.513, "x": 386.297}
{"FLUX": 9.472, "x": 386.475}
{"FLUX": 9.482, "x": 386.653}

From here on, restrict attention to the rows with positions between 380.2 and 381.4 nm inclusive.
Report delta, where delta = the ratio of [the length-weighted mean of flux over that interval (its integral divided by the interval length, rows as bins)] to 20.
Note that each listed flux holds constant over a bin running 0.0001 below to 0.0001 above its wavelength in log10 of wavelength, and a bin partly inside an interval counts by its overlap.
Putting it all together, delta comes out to 0.45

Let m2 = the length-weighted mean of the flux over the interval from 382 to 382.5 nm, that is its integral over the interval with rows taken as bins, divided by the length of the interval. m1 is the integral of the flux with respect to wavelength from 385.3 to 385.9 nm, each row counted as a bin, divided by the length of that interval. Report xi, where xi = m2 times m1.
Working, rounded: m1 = 9.5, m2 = 9.0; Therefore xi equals 86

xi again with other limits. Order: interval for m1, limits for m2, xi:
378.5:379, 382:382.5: 82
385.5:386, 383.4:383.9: 62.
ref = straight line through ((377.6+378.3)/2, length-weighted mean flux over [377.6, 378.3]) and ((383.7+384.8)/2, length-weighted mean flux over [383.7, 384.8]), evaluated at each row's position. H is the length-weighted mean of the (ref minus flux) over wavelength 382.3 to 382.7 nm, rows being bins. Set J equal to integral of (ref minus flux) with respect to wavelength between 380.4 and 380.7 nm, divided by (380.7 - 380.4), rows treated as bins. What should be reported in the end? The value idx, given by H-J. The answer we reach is 0.2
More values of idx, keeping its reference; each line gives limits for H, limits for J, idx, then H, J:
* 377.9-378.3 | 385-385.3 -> 0.8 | -0.2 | -1.0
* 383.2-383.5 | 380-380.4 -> 1.9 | 2.7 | 0.8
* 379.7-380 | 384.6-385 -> 3.2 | 2.3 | -0.9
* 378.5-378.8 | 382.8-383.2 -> -1.7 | -0.1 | 1.5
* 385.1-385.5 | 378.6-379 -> -0.9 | -1.0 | 0.0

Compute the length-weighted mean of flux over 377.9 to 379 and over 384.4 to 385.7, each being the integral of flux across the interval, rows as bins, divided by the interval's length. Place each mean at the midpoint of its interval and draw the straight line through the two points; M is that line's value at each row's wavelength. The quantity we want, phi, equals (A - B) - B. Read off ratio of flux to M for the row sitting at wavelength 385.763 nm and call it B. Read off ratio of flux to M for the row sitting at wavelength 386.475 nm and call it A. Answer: -0.99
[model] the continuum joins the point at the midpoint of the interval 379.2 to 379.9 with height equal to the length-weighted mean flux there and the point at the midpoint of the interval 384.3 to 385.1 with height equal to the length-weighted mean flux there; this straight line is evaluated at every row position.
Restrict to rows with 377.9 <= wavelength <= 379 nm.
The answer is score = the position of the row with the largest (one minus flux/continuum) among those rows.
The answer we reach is 378.897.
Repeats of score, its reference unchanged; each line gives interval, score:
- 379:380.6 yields 379.770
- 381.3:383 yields 382.931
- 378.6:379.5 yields 379.421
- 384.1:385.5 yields 384.168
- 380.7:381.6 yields 381.523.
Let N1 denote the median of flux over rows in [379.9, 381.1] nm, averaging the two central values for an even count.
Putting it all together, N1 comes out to 8.9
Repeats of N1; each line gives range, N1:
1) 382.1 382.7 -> 8.8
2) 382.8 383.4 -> 6.7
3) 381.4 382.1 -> 9.3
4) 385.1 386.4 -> 9.5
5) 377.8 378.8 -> 9.2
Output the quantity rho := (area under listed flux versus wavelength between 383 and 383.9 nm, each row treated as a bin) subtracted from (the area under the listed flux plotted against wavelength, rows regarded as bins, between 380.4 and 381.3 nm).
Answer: 2.4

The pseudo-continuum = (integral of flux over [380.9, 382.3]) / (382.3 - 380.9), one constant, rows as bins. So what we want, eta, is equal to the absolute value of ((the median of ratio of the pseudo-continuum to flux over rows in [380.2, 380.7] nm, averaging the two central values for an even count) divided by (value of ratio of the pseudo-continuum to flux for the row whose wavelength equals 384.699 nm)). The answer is 1.07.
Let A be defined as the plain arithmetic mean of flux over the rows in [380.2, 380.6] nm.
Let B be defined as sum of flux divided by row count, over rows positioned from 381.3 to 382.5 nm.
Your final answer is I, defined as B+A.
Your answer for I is 17.9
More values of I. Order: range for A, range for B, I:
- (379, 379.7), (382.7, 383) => 15.5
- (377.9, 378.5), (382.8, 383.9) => 15.9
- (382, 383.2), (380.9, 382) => 17.6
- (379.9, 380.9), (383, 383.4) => 14.8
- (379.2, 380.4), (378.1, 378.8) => 16.6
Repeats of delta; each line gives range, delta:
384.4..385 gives 0.48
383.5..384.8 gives 0.41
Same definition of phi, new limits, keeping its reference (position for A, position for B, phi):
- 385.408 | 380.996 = -0.99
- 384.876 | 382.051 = -0.95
